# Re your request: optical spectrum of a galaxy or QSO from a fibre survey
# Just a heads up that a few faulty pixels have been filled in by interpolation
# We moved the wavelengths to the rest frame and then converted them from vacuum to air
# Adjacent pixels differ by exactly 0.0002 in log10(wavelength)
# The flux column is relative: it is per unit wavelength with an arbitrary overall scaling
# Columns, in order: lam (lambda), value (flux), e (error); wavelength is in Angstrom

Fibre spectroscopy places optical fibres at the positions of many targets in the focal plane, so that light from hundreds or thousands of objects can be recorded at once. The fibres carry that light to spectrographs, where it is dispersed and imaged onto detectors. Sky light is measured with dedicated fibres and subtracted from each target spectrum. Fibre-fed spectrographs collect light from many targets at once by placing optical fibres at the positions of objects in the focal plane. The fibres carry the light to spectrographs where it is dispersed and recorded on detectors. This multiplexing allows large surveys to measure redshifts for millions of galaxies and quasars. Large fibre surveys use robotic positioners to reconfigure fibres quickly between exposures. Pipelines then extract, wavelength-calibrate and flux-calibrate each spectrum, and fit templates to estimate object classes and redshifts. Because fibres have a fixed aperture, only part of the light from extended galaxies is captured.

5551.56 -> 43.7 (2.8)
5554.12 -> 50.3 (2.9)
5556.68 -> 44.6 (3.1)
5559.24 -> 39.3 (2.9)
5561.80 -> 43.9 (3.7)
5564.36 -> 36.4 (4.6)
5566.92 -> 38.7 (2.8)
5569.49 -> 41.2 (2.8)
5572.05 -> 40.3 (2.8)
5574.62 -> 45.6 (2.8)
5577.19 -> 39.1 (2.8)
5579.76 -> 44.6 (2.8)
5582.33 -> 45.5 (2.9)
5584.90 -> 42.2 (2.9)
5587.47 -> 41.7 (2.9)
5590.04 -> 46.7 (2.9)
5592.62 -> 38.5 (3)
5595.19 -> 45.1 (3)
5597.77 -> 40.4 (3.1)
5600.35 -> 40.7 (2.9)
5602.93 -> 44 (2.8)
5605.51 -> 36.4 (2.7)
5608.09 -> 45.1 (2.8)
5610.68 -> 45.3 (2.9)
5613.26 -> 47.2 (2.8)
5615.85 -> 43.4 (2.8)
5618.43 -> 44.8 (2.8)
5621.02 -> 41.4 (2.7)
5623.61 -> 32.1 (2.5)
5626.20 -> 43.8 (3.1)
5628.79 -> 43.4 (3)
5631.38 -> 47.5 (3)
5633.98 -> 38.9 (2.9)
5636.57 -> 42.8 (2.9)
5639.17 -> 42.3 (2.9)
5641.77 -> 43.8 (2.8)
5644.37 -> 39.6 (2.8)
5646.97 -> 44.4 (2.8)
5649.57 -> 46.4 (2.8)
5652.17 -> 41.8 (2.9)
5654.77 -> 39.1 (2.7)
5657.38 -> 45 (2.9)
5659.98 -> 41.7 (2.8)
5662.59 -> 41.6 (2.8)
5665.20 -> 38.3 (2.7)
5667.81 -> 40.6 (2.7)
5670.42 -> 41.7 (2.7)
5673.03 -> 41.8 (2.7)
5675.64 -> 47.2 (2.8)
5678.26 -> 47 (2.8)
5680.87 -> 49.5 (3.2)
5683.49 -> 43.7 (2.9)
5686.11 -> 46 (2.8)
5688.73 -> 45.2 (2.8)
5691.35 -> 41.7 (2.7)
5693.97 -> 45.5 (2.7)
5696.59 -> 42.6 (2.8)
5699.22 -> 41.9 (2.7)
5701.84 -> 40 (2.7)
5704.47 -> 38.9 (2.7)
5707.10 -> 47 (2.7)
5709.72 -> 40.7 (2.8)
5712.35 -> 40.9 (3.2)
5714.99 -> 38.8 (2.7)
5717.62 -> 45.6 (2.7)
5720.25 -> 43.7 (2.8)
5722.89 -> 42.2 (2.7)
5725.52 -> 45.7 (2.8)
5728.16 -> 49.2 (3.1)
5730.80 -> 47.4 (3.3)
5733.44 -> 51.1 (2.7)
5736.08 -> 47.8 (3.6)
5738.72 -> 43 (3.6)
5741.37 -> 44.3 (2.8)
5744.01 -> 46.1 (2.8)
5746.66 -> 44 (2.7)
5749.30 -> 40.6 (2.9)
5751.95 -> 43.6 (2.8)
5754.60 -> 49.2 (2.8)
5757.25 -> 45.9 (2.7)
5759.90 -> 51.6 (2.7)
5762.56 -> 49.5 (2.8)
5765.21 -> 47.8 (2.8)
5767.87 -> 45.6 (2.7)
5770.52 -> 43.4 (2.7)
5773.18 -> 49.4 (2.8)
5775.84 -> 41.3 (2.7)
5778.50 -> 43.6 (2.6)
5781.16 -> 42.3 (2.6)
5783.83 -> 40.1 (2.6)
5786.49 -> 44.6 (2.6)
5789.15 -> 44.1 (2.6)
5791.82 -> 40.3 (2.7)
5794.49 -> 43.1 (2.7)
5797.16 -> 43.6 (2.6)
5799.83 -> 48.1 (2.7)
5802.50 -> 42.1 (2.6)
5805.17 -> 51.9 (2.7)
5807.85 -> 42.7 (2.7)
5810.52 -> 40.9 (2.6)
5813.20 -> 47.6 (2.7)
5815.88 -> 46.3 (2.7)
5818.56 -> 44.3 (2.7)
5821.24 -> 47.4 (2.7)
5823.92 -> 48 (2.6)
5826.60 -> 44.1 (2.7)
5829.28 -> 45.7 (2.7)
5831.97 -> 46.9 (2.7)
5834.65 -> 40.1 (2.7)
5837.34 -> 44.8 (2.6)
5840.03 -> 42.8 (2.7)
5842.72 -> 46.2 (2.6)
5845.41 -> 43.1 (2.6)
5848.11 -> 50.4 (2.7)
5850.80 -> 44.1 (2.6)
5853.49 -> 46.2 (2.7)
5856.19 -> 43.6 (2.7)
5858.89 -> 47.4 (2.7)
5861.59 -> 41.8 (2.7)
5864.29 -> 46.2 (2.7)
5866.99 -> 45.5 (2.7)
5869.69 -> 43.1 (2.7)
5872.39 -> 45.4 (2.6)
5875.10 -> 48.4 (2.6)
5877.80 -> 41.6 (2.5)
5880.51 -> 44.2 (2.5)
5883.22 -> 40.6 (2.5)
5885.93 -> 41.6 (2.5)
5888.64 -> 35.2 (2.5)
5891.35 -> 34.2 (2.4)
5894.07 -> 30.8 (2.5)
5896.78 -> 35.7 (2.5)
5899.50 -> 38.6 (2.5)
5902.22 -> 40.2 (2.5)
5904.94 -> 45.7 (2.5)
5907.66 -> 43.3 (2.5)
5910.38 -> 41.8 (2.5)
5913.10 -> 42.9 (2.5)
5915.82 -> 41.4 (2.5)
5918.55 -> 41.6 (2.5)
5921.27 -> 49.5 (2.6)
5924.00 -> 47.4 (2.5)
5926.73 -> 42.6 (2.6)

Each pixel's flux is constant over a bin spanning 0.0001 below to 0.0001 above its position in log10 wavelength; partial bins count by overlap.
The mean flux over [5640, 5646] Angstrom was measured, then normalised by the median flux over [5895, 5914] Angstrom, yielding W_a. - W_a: 1.00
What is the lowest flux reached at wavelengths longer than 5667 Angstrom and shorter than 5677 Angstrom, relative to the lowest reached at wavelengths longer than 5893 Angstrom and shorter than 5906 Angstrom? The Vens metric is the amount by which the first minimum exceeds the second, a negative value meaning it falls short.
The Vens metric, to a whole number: 10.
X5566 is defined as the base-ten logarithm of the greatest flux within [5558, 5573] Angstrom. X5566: 1.64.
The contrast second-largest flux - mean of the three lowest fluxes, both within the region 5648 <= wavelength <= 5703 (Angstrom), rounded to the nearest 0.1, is 8.1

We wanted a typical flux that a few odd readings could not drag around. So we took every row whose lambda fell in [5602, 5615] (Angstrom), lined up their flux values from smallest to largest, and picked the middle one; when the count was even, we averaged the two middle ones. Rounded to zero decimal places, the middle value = 45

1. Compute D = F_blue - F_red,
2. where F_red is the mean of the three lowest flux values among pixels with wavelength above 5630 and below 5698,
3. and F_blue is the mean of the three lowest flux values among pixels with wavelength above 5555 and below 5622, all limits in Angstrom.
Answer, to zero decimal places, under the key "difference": -2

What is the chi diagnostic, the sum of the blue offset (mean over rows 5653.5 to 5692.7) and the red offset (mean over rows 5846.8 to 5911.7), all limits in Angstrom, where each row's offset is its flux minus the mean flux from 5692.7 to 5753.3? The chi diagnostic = -2.2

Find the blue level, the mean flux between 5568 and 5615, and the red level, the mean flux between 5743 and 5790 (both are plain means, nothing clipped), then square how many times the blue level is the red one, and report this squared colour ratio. 0.90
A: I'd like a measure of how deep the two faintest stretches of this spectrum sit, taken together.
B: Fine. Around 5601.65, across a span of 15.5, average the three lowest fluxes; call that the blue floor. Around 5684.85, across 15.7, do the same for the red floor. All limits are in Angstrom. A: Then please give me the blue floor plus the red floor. 82.7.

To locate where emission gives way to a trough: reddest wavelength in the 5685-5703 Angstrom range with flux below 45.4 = 5701.84 Angstrom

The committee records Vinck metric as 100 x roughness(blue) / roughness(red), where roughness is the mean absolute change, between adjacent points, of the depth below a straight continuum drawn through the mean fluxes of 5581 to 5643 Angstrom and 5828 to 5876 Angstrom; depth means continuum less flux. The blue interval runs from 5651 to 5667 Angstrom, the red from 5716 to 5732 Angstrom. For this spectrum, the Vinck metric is 126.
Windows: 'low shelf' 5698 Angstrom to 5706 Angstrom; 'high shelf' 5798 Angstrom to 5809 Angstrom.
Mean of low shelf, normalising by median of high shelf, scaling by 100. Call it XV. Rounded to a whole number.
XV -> 89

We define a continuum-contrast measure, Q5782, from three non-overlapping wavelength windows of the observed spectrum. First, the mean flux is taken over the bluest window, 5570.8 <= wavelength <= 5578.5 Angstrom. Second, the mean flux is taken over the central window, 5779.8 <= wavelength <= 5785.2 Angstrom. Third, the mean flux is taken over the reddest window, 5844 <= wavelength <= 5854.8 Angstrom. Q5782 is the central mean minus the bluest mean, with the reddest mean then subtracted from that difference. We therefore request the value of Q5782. -46.4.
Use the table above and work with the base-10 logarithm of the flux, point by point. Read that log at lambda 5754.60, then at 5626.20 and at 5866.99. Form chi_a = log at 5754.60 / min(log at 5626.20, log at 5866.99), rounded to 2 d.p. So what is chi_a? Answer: 1.03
